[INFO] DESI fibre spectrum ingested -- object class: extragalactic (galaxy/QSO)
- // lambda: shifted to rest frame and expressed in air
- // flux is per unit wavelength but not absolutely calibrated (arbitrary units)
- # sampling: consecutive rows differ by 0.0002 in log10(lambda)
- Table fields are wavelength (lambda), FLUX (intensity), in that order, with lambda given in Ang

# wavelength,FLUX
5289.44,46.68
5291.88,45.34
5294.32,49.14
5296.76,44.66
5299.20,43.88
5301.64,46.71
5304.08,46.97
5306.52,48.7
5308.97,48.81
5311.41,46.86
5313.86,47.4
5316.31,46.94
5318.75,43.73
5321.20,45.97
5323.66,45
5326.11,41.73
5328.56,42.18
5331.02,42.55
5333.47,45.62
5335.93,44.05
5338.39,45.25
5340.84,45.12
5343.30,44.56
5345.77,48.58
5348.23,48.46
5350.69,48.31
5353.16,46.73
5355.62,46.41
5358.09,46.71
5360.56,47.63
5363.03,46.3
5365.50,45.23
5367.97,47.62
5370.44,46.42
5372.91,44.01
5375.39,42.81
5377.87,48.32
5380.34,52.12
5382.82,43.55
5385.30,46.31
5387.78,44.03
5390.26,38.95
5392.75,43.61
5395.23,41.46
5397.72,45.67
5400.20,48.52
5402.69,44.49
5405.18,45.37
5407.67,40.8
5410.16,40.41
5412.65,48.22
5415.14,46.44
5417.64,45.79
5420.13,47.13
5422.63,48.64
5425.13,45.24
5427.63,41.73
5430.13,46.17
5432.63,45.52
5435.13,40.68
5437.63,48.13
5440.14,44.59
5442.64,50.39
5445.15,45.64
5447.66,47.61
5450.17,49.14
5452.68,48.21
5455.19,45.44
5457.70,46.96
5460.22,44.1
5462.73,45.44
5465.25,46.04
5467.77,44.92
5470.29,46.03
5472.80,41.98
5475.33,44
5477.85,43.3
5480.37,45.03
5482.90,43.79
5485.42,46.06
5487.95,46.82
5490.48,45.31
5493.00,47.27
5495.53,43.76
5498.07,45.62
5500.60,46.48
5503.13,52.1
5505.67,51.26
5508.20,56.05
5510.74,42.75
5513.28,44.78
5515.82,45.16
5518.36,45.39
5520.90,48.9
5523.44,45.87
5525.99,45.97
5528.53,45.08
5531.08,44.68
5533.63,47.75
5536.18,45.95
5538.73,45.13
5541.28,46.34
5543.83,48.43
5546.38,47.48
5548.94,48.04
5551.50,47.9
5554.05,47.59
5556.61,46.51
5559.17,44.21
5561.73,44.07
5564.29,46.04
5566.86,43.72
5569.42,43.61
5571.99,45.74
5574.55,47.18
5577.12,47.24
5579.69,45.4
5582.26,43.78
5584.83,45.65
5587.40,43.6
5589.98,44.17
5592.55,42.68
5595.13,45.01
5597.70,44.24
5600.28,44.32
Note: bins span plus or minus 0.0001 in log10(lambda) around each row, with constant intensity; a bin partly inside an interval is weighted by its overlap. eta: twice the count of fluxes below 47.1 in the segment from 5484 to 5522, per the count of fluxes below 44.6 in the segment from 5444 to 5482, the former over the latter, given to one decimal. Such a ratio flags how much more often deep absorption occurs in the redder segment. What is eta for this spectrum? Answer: 5.0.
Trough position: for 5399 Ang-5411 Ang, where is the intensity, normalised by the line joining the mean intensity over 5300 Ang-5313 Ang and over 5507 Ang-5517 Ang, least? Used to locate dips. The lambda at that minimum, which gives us 5410.16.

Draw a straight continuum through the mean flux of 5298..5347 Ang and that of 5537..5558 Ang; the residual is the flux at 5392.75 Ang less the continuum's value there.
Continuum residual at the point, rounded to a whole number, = -2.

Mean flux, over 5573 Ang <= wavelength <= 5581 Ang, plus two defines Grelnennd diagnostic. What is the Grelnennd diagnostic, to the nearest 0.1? 48.6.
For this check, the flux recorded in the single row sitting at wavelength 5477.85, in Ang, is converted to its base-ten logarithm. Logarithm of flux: 1.636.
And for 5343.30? 1.649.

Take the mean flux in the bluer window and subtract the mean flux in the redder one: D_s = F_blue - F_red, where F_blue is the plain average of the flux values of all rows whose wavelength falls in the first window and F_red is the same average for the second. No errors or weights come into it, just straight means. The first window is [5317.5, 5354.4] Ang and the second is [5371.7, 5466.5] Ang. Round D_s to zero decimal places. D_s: 0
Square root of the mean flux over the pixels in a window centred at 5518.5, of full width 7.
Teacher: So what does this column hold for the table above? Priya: 6.82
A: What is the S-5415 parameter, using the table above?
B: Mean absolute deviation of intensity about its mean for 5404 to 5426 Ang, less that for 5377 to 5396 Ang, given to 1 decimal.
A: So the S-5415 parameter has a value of -1.0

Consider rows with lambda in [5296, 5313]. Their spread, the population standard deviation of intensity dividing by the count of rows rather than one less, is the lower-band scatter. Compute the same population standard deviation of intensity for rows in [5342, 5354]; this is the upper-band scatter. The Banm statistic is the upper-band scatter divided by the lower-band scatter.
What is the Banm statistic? 0.90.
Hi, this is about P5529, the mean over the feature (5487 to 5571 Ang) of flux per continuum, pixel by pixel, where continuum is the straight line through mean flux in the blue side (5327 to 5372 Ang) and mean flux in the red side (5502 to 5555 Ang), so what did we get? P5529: 0.985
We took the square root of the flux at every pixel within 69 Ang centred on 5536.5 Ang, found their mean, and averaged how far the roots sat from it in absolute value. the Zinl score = 0.153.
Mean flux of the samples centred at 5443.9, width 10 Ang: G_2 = 47.1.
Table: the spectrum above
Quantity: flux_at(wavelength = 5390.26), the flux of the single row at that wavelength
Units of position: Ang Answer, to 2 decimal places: 38.95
